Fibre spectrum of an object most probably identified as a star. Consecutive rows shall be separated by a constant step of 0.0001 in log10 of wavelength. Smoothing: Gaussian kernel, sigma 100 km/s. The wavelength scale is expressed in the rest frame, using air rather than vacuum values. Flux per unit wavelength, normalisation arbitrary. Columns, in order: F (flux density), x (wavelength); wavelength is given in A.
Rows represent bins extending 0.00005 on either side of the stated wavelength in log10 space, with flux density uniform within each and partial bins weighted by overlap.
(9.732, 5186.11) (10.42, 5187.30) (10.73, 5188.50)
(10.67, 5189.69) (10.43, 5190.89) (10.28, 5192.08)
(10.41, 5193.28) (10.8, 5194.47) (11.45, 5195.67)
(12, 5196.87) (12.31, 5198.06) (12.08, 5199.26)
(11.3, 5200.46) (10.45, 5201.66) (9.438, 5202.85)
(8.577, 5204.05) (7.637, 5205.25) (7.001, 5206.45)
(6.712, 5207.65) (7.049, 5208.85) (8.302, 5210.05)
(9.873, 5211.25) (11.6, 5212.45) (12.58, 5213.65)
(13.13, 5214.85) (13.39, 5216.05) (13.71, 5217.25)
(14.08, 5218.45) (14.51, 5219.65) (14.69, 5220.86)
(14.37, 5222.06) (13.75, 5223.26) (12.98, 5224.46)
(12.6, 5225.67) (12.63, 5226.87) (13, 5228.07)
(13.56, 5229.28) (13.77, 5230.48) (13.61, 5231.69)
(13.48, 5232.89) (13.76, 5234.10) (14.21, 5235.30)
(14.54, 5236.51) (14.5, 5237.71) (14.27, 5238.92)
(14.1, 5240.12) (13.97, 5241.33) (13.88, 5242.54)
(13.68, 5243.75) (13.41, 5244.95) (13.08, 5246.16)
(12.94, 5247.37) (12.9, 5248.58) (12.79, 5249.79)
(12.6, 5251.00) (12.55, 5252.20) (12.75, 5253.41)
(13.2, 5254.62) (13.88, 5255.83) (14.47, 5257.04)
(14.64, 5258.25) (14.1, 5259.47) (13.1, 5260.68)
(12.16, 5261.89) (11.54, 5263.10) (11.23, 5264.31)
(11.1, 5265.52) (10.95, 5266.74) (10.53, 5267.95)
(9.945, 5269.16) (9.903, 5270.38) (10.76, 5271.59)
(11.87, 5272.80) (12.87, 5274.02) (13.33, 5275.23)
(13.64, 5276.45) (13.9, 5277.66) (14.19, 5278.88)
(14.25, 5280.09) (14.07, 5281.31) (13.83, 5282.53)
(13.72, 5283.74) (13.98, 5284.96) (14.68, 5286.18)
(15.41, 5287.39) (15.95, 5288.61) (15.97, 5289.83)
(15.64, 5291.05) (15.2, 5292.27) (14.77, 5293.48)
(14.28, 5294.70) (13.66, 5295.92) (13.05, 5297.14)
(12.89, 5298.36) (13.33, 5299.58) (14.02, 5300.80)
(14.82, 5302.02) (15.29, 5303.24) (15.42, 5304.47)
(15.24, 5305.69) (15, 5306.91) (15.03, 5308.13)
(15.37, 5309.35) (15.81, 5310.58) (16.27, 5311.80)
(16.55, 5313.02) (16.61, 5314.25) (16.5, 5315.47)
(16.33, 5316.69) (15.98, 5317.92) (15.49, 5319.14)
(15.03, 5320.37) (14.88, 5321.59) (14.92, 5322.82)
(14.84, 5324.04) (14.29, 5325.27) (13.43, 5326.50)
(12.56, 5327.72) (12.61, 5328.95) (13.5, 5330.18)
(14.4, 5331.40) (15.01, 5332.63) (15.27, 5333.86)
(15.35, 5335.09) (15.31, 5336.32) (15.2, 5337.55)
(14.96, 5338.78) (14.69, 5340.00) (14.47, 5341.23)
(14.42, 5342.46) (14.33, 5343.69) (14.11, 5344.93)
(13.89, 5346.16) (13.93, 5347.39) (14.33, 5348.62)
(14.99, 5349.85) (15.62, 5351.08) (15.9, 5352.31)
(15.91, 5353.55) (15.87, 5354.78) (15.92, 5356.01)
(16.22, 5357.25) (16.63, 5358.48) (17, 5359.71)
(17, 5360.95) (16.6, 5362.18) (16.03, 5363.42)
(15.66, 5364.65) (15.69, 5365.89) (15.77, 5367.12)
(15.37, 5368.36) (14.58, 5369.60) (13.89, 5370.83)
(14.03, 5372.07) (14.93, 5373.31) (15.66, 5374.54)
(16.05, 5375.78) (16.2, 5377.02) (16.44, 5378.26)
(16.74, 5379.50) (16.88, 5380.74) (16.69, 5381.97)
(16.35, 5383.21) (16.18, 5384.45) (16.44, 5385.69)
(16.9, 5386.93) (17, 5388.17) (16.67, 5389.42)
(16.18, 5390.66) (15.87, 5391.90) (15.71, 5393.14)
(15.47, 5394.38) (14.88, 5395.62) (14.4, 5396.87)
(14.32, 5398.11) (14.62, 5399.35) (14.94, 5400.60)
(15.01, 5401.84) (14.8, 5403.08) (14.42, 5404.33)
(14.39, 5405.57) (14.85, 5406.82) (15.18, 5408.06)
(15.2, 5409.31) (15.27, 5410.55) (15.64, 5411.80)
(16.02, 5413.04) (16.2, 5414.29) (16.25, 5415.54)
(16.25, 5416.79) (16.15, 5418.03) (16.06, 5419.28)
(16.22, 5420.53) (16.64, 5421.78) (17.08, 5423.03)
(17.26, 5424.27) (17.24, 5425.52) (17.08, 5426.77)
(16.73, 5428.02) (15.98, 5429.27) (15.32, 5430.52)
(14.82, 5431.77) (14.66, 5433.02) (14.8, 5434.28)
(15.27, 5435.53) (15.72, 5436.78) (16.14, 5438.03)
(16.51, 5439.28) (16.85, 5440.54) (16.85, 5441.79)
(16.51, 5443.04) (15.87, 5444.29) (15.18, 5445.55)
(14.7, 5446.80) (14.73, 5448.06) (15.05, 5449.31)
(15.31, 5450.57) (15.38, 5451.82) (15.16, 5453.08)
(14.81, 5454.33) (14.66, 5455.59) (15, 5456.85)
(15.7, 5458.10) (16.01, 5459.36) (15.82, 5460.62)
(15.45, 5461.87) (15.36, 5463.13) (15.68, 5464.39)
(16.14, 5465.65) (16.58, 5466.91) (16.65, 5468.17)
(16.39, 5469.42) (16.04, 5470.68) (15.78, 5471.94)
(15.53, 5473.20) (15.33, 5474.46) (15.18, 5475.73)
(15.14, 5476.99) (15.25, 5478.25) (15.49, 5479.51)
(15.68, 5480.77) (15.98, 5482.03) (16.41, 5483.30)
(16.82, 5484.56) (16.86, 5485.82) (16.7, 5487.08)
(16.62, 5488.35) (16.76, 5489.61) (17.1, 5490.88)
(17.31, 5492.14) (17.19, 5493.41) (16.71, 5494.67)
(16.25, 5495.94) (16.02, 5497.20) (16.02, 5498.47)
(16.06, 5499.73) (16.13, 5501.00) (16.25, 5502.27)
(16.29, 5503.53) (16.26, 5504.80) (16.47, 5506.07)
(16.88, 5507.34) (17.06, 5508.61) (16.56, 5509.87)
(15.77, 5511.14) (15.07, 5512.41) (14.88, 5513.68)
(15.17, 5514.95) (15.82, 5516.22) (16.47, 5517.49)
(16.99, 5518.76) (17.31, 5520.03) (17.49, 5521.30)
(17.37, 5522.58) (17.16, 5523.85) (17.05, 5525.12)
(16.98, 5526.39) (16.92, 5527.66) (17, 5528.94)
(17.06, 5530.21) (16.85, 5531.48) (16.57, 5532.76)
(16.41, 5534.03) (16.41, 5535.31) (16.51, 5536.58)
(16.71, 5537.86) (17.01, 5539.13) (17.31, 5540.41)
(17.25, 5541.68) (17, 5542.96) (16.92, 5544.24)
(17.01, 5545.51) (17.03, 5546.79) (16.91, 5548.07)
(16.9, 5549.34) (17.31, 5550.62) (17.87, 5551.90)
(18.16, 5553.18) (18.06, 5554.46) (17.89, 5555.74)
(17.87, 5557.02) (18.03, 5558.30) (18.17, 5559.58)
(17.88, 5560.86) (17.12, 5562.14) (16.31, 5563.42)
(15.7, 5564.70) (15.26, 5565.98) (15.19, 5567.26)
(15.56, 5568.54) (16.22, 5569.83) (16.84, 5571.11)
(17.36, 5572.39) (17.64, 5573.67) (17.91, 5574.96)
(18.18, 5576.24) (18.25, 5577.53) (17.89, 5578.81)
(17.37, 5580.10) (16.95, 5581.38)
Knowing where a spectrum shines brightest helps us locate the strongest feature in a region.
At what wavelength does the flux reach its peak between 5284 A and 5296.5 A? 5289.83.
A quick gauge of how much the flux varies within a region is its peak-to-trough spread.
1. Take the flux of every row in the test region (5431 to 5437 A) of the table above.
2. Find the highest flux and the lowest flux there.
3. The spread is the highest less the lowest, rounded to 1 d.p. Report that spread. 1.1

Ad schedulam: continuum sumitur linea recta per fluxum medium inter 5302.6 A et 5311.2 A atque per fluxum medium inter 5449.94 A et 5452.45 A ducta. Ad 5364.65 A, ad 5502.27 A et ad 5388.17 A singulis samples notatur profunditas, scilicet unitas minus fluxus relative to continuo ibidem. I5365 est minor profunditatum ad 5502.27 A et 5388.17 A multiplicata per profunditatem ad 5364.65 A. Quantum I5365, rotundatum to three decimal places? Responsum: 0.002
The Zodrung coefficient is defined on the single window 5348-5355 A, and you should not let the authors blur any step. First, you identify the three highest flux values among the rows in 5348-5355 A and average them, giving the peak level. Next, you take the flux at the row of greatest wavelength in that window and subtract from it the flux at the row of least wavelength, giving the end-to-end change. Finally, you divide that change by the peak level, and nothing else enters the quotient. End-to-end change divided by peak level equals 0.10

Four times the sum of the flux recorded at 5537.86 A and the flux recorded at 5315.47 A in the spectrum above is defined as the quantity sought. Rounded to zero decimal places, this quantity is 133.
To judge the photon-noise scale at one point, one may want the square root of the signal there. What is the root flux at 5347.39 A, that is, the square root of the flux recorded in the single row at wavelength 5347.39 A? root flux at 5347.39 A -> 3.73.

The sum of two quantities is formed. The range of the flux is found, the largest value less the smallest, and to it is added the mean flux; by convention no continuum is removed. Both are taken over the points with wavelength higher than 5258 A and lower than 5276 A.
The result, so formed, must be 16.6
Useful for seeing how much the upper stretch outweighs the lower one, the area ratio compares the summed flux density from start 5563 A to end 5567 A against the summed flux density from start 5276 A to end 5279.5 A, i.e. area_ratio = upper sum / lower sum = 1.13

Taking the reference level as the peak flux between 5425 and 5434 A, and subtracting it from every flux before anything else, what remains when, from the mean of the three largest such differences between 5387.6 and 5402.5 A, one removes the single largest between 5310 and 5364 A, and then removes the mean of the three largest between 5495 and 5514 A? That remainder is 0.0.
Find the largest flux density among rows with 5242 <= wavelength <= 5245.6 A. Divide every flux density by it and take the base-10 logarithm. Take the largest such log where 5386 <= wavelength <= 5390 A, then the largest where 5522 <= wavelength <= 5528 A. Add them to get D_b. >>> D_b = 0.185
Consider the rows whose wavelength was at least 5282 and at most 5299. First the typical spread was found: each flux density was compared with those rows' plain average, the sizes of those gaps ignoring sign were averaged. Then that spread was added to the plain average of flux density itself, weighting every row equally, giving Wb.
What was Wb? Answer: 15.4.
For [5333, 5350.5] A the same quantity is 15.1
